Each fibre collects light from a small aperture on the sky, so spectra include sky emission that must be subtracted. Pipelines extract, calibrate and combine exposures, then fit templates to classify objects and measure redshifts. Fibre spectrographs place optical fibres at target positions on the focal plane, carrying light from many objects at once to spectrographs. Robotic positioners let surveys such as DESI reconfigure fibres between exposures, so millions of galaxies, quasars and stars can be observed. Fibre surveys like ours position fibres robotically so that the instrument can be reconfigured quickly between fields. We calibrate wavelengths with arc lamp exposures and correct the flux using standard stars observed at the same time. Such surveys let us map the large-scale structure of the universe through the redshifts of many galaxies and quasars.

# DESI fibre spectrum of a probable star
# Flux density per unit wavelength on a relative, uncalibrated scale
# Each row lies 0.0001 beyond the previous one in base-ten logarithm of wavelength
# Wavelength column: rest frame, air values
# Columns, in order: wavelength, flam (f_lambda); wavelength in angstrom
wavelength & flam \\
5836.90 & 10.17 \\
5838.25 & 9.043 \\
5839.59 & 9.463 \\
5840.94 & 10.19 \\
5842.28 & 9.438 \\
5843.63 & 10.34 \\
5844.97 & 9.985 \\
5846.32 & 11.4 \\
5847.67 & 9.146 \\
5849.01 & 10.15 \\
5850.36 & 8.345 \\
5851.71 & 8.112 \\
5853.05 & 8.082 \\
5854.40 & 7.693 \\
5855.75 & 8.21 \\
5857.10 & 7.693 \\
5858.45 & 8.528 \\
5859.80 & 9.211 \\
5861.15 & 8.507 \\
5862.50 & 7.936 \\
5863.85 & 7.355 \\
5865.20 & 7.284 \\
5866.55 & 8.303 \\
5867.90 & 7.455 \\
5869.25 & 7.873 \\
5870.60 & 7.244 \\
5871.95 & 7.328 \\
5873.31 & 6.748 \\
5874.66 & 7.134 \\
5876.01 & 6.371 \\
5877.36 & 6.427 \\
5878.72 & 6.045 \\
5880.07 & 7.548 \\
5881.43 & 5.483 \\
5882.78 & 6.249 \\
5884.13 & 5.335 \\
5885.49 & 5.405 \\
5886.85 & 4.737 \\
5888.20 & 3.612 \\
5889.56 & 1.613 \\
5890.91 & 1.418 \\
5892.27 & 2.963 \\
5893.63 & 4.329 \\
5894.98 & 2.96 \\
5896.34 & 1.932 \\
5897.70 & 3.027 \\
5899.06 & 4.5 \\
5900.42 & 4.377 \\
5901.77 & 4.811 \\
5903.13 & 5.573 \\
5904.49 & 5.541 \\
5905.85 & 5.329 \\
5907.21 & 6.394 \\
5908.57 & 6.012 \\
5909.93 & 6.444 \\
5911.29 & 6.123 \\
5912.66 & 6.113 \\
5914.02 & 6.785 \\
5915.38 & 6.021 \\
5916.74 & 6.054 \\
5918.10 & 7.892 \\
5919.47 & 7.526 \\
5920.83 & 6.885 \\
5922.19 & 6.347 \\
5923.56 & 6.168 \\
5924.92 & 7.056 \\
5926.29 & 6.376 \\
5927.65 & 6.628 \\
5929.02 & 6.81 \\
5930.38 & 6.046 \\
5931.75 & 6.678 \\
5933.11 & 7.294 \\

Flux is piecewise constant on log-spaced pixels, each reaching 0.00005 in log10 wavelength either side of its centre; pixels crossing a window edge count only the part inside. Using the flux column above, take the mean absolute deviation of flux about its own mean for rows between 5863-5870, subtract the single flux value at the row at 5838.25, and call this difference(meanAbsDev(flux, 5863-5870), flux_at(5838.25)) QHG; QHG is -9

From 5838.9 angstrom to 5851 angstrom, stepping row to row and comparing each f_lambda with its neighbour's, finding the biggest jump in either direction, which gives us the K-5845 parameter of 2.25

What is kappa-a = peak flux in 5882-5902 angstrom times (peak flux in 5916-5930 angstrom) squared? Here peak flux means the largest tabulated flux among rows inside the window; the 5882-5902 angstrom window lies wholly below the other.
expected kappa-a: 389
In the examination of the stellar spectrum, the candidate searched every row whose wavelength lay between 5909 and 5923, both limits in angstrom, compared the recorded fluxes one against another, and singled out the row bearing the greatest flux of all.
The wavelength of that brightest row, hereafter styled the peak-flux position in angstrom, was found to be 5918.10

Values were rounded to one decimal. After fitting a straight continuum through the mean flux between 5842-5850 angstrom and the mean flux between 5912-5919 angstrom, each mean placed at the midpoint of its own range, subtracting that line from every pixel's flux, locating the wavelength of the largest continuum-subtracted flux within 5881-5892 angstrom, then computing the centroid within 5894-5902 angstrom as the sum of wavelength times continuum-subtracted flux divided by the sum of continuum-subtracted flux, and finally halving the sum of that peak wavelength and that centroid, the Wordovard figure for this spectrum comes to 5890.3 angstrom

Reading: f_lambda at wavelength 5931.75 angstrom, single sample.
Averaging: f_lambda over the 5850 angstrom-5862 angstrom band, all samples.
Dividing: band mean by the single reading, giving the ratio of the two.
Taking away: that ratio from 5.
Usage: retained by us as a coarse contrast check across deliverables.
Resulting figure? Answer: 3.76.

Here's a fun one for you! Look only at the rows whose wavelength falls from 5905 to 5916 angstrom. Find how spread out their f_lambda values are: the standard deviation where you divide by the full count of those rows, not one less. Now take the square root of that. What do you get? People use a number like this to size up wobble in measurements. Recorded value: 0.63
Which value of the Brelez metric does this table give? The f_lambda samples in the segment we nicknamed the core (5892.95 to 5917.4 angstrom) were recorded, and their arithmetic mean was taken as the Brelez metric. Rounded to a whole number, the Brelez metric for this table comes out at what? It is 5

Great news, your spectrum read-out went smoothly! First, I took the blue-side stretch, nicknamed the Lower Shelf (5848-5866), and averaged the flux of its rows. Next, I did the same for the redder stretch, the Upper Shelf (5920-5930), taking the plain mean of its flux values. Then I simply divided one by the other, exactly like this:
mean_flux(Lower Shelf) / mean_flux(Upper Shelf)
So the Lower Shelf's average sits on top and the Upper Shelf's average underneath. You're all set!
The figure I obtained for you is 1.25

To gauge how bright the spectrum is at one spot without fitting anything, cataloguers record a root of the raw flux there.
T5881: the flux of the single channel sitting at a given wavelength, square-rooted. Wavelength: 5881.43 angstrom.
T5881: 2.34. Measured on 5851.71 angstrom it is 2.85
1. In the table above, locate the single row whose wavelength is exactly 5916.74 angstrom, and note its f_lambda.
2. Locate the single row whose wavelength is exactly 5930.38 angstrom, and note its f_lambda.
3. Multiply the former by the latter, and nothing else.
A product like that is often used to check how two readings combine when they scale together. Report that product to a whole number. 37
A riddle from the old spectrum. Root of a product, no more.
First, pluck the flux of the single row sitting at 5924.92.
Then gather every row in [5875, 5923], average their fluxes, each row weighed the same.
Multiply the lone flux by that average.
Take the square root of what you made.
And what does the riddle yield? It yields 6.1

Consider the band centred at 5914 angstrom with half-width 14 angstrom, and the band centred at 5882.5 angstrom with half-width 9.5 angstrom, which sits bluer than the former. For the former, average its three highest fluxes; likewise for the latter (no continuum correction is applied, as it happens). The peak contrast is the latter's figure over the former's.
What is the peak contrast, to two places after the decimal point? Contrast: 0.95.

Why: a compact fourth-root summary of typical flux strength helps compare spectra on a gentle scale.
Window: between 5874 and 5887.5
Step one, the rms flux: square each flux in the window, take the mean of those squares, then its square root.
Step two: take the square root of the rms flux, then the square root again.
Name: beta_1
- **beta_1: 1.57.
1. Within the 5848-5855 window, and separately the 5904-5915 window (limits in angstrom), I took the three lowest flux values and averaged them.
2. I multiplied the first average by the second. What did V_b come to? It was 45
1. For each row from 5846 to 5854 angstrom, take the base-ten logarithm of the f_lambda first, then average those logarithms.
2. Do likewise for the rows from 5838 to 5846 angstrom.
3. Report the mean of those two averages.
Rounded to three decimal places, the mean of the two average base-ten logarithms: 0.974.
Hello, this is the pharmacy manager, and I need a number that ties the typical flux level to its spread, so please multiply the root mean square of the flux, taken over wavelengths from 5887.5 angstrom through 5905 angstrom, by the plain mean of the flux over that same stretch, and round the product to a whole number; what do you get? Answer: 14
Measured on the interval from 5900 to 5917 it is 34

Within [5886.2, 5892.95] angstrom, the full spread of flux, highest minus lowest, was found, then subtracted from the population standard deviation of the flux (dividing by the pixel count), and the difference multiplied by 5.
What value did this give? -10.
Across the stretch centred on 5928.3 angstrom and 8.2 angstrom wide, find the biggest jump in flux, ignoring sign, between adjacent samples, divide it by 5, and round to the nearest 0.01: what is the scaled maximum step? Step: 0.15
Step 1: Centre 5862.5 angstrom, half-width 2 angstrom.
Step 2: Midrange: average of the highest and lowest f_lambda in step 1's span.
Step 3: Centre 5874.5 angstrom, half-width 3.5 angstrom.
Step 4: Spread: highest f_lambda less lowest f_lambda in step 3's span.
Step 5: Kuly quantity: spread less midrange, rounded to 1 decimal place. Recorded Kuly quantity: -7.0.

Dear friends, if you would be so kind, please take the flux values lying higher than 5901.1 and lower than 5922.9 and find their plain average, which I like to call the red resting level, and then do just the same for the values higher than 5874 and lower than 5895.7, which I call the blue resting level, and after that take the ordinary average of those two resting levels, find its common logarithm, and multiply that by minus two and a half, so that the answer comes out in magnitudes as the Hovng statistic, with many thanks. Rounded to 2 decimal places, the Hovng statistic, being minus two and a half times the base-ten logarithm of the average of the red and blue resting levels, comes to -1.86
